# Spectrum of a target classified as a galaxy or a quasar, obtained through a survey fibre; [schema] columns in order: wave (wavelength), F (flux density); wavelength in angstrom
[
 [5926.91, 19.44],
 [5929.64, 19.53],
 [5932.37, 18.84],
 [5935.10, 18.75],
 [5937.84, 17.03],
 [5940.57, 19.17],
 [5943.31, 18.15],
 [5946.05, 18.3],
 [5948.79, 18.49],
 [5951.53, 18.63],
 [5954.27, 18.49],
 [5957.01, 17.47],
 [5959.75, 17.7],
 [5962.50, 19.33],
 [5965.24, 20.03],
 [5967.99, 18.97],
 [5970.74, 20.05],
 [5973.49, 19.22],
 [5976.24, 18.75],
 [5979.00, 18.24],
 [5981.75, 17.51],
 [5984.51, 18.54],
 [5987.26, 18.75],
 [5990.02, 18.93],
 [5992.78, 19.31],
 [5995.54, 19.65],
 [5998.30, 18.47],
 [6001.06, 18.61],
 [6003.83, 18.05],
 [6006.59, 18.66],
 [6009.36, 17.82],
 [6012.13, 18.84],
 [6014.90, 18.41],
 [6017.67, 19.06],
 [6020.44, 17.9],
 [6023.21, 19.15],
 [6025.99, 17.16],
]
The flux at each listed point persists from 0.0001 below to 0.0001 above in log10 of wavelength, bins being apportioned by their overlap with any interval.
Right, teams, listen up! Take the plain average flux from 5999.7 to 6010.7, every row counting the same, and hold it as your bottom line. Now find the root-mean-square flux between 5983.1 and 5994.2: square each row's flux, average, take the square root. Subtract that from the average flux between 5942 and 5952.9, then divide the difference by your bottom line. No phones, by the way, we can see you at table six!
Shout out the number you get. -0.027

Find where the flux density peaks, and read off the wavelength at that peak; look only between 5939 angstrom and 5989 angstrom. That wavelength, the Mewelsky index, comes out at 5970.74 angstrom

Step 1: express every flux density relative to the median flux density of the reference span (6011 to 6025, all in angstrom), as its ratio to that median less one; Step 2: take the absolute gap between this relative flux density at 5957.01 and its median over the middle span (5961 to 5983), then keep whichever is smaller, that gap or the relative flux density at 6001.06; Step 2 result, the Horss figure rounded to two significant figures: -0.012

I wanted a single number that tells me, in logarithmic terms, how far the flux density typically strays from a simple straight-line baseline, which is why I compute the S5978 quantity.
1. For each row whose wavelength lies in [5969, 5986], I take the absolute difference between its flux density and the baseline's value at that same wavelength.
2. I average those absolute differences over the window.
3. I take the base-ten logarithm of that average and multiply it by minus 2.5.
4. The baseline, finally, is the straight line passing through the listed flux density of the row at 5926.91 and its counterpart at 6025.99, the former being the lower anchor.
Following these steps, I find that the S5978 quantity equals 0.44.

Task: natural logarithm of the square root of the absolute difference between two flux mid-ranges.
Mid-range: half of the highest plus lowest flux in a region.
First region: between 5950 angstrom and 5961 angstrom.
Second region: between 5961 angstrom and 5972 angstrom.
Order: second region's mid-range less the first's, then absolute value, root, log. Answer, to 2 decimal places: 0.19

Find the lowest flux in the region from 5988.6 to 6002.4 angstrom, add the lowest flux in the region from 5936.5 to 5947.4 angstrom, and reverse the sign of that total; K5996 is -35.5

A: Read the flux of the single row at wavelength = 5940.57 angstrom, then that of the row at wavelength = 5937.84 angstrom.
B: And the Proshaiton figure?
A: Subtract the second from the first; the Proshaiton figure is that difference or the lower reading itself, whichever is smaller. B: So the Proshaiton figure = 2.1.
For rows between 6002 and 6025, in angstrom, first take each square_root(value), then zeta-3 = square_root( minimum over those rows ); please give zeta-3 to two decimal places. 2.05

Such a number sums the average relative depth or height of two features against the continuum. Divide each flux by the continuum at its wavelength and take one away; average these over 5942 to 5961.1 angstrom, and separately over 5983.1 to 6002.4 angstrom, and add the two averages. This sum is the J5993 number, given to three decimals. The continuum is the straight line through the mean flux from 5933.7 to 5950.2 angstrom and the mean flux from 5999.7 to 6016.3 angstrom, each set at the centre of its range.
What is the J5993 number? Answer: 0.020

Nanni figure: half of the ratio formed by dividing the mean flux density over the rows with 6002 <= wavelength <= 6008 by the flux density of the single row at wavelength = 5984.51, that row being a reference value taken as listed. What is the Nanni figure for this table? 0.495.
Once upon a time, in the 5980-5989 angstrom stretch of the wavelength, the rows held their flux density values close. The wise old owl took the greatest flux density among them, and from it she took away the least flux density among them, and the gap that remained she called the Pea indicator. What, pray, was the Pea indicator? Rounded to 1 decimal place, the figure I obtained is 1.2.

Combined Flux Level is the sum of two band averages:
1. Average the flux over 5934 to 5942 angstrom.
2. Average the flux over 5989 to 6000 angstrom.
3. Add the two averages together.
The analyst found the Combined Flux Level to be 37.4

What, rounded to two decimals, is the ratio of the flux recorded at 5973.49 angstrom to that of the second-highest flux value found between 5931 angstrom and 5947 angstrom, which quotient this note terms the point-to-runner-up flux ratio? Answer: 1.02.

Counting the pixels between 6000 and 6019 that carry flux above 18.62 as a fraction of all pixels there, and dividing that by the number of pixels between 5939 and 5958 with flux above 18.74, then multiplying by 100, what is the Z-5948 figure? 43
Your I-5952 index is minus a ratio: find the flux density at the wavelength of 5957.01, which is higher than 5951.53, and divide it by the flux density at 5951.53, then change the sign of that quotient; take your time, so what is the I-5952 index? -0.94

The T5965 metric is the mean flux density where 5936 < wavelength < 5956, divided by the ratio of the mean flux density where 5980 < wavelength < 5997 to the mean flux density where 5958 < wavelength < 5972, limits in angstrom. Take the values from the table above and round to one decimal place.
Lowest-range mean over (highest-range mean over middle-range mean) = 18.7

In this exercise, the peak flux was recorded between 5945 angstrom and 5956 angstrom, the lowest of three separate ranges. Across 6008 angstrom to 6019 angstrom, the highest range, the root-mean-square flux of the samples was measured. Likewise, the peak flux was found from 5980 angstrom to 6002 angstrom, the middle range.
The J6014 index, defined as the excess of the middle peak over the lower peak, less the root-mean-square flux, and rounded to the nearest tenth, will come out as -17.5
